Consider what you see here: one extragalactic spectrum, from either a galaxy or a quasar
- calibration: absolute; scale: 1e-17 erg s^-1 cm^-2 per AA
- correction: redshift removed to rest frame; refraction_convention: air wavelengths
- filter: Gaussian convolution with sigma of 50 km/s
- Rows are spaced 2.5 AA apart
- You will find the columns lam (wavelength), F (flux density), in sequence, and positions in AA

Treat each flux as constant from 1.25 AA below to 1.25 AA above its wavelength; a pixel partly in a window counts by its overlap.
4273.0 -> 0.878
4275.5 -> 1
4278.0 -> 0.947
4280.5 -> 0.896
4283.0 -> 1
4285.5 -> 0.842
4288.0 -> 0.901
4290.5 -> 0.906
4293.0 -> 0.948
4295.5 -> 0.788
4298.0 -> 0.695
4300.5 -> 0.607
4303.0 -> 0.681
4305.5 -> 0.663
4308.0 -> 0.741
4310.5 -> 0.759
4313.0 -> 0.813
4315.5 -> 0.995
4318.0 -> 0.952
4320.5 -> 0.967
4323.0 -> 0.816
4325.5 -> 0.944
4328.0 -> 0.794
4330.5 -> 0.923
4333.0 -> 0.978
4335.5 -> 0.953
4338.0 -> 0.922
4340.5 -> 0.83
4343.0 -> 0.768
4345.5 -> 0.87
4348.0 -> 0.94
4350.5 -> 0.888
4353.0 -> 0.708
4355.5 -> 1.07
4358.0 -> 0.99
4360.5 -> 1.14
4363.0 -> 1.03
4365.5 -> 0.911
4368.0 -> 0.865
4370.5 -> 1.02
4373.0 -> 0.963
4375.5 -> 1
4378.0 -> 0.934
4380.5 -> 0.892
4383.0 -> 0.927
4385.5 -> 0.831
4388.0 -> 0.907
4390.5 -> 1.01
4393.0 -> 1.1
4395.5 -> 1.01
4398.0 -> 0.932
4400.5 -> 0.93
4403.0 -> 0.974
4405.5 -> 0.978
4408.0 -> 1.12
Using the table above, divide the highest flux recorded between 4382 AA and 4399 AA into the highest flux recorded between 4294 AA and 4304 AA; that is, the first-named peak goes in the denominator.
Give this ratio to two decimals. 0.72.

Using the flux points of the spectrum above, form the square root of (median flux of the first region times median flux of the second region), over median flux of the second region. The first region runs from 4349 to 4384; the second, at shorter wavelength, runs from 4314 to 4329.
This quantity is 1.00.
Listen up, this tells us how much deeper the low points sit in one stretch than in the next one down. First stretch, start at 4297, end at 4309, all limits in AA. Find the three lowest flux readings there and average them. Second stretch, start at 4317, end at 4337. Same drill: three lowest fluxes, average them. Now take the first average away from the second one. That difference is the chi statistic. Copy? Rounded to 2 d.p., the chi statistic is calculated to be 0.19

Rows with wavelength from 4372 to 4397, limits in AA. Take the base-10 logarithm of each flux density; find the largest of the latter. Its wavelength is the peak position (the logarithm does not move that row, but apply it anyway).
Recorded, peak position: 4393.0 AA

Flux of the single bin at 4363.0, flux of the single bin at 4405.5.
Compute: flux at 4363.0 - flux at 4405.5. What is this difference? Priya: 0.05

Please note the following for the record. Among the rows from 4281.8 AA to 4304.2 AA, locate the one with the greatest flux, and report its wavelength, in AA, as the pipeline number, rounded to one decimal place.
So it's 4283.0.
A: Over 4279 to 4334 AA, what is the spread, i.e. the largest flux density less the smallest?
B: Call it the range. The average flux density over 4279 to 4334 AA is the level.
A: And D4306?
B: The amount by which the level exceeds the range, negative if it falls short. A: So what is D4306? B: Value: 0.45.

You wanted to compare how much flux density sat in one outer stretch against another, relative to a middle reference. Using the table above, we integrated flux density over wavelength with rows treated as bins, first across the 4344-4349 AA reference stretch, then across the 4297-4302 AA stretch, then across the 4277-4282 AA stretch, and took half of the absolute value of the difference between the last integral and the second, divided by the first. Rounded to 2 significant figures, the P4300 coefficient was 0.15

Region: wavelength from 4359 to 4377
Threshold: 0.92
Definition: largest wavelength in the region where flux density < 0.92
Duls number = 4368.0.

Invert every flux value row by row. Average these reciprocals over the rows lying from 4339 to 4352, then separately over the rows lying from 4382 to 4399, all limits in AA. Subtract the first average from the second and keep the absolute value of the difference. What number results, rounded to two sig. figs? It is 0.12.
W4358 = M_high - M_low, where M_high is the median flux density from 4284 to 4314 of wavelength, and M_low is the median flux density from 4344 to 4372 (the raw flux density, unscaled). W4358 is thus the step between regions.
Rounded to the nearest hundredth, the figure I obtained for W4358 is -0.17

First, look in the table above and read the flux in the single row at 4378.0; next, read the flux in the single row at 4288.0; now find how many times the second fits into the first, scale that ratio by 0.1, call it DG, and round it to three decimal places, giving 0.104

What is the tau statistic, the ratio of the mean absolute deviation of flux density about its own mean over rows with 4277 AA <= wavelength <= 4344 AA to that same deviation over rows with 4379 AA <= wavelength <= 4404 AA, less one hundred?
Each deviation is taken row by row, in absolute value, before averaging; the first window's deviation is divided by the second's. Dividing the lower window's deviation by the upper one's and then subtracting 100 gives -98.3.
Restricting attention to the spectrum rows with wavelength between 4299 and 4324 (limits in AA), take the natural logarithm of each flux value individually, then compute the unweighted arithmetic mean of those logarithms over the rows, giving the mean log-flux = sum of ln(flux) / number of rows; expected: -0.24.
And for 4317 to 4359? -0.11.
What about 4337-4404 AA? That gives -0.07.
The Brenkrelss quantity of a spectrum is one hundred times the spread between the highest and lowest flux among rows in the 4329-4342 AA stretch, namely 15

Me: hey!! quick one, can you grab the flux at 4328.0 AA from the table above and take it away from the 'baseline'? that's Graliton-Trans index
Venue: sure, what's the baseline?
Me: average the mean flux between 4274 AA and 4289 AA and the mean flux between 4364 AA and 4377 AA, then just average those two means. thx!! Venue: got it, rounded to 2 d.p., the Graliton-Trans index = 0.15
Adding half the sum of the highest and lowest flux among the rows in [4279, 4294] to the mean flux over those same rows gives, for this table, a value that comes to 1.84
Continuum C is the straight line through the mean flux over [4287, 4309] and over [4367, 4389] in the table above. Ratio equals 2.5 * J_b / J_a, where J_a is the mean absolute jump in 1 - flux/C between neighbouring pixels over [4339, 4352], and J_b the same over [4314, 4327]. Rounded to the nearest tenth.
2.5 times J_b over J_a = 3.1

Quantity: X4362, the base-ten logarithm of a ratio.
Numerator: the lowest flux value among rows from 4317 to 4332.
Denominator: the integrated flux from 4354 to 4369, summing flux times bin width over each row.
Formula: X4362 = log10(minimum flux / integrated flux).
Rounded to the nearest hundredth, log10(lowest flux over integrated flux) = -1.28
